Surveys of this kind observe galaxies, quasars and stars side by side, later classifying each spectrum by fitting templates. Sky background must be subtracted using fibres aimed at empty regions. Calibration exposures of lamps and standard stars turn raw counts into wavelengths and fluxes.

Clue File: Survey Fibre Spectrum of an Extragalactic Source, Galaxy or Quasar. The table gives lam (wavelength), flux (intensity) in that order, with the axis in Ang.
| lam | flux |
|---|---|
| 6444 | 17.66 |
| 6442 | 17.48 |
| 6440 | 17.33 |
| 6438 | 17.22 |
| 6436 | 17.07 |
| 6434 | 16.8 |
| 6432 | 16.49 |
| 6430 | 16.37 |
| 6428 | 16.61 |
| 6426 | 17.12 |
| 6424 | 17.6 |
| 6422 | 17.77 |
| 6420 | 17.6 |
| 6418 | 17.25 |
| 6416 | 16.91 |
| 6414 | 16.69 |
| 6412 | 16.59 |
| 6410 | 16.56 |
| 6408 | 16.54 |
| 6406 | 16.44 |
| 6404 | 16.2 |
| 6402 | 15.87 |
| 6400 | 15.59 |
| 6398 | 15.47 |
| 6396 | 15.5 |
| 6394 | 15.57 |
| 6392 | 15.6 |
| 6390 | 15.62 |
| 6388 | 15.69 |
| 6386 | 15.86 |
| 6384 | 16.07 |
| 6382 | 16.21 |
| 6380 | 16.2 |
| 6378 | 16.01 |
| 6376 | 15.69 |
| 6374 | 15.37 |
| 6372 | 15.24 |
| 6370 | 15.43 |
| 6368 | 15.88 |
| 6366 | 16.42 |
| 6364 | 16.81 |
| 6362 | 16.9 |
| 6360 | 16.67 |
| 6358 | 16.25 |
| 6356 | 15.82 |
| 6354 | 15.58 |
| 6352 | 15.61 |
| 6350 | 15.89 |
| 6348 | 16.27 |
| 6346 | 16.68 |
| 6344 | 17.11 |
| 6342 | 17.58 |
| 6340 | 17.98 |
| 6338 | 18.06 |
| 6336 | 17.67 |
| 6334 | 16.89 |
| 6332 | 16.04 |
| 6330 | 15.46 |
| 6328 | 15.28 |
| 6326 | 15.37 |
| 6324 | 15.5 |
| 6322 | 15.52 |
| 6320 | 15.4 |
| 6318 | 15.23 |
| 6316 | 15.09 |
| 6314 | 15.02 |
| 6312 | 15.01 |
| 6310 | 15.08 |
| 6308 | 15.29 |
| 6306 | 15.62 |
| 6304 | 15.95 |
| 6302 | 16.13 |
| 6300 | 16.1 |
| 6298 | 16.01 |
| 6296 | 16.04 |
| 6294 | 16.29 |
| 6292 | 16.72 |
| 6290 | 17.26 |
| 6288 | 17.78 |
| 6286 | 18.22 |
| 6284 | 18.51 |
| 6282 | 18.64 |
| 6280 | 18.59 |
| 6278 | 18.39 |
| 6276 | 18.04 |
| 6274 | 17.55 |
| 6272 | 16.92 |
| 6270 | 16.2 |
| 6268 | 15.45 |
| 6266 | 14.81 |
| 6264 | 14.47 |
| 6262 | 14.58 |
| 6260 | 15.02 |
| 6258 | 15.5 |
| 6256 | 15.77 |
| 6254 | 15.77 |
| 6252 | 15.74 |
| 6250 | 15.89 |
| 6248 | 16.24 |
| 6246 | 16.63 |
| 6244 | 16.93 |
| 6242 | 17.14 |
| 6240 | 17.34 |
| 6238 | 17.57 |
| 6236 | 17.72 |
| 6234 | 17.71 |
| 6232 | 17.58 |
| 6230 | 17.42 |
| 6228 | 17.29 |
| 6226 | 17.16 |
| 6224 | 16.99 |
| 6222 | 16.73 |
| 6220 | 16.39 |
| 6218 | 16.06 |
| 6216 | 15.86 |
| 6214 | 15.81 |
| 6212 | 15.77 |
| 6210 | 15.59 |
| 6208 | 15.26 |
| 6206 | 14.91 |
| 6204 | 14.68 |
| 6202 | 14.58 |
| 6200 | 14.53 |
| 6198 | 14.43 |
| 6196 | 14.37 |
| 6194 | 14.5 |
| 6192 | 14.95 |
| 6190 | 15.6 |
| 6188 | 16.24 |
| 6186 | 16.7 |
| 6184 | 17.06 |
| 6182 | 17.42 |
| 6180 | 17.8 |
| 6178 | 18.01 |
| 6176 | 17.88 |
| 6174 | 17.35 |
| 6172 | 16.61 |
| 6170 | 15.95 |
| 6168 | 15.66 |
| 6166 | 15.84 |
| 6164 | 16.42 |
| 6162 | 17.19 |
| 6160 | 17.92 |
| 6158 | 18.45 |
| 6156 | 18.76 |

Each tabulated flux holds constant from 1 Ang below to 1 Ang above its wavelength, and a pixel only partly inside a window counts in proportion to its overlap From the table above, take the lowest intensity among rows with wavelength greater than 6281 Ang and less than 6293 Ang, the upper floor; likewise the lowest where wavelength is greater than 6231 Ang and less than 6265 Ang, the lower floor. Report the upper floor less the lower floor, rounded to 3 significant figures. 2.25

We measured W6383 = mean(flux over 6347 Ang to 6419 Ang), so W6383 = 16.1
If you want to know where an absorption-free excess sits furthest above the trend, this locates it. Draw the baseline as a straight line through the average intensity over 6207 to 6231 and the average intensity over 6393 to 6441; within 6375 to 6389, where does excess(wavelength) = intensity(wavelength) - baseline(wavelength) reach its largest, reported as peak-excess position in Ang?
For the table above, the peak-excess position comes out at 6382 Ang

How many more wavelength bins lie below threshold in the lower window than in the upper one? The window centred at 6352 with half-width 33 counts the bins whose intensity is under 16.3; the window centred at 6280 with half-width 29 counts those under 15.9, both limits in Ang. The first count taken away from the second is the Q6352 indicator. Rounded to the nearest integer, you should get -11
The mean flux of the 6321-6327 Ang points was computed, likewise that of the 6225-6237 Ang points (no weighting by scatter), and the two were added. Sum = 32.9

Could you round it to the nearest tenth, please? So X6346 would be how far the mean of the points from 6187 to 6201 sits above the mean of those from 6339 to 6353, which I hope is -1.8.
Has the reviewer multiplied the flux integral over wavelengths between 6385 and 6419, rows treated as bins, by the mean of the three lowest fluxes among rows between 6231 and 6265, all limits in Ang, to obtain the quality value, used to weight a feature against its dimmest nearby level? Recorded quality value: 8049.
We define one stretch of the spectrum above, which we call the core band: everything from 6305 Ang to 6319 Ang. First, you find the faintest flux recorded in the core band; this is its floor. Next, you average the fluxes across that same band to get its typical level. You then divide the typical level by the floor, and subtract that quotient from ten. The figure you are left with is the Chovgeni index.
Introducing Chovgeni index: 8.99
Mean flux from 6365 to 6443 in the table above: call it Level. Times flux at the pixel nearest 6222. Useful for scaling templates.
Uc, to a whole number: 274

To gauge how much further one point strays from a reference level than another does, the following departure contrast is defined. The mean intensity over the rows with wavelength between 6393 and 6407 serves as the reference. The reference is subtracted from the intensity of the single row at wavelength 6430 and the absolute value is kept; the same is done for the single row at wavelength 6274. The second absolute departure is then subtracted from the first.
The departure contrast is -1.2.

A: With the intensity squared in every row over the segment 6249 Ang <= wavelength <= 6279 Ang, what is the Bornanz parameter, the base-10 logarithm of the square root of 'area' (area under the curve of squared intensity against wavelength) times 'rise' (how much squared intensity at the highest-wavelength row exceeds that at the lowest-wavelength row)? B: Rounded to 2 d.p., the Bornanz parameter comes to 2.91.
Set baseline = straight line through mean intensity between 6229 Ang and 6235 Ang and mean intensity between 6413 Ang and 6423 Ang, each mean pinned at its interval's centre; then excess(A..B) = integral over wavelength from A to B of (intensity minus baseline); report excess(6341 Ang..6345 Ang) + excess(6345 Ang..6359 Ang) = -19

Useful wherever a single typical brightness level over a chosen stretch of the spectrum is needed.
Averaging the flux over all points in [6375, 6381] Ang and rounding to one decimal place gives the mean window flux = 16.0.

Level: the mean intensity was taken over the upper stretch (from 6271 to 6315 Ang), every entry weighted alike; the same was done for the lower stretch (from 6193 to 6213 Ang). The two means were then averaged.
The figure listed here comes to 15.8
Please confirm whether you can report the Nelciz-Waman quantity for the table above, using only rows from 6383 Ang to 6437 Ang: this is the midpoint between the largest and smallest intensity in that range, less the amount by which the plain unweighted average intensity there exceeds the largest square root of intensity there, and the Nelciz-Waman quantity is 4.41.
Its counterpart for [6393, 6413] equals 4.07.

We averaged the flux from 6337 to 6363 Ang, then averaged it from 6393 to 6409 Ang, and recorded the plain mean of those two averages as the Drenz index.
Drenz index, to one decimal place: 16.3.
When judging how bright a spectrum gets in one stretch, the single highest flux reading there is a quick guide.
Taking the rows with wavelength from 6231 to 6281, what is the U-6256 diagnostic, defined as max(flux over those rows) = 18.59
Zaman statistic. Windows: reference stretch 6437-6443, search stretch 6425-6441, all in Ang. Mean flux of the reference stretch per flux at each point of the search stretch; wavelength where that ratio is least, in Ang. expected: 6440 Ang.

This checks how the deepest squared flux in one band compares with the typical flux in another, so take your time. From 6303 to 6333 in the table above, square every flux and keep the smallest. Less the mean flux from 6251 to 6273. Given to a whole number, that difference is 210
